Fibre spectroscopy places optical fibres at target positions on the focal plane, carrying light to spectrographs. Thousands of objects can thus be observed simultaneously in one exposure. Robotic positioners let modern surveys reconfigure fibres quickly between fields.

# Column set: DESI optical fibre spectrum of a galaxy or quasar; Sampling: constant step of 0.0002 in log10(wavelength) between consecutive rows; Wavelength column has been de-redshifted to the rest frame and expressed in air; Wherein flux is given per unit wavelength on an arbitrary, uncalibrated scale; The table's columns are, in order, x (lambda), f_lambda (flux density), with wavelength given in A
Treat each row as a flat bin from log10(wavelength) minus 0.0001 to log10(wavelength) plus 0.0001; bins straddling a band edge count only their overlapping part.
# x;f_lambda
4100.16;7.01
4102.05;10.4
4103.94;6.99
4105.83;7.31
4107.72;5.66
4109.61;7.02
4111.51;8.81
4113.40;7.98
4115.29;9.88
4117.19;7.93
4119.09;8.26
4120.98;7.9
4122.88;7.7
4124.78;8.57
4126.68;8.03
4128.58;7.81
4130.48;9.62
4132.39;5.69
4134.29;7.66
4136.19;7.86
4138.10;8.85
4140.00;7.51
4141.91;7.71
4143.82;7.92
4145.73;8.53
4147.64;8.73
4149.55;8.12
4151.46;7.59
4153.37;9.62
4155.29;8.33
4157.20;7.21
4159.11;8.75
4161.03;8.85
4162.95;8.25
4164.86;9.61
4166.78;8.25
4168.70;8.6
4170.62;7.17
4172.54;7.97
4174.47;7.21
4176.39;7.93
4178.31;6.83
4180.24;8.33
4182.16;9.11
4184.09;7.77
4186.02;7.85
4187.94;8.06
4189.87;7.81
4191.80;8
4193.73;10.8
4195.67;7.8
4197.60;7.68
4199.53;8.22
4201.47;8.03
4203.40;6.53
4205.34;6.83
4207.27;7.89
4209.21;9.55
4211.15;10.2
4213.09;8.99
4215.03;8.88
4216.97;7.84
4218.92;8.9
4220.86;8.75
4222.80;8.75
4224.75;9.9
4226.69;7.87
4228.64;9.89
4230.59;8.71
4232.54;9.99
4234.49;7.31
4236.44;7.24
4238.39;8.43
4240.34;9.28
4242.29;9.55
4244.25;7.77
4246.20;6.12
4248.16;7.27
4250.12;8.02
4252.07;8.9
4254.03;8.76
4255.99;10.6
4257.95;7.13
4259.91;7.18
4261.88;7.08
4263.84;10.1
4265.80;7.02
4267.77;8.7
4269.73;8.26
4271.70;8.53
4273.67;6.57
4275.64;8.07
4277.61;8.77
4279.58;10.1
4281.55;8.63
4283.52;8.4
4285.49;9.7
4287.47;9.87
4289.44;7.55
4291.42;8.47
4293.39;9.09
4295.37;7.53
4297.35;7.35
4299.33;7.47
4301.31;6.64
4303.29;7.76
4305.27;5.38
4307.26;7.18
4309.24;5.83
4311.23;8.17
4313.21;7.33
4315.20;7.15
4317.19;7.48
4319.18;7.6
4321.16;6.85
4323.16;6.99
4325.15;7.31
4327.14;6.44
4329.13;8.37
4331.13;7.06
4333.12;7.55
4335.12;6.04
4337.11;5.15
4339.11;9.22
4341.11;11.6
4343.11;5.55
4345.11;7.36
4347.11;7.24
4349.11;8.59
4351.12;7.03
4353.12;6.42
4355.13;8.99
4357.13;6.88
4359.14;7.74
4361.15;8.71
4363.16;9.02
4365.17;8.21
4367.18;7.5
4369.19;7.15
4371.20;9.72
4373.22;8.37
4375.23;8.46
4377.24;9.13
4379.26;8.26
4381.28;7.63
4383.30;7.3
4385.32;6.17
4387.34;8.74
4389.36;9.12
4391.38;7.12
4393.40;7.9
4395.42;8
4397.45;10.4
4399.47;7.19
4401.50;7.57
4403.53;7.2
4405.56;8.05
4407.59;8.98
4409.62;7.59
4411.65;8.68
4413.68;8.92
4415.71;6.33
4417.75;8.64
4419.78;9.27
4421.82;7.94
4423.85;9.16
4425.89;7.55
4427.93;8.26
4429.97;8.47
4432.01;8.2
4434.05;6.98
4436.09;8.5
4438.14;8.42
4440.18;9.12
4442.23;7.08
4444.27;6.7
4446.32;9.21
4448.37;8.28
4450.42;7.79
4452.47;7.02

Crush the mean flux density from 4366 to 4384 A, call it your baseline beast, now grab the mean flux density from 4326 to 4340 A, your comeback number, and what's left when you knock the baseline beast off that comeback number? -1.1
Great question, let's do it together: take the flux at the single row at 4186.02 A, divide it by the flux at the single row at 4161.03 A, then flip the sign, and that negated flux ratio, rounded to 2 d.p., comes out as -0.89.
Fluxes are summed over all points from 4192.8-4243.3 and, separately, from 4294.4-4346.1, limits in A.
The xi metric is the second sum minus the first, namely -35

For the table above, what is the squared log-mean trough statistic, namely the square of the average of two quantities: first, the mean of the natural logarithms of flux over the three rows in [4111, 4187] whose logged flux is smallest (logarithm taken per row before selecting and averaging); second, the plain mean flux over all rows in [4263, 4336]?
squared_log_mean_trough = 23.2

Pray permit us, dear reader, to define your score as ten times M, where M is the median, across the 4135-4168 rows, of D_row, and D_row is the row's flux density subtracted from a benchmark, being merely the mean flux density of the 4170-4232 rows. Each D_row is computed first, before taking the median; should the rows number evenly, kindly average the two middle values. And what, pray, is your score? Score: 1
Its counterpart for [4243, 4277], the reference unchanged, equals 3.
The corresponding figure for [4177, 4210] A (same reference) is 4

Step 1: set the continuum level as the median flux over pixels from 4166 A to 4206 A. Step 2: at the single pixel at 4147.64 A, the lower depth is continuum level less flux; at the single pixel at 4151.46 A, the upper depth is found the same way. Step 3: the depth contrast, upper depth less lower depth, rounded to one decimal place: 1.1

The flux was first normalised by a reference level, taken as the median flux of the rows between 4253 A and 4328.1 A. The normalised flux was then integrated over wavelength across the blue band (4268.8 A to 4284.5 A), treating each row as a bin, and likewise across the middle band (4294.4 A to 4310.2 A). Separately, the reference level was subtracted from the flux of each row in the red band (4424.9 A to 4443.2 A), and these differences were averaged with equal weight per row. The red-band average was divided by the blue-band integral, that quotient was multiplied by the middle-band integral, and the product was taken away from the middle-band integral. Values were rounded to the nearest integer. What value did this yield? 14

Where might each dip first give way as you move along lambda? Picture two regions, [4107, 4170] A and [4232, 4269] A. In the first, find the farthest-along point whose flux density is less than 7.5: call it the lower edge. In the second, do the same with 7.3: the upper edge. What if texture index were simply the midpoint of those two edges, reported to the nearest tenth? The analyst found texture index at 4211.5 A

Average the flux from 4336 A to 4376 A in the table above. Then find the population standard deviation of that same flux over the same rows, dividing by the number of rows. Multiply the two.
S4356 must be 11.4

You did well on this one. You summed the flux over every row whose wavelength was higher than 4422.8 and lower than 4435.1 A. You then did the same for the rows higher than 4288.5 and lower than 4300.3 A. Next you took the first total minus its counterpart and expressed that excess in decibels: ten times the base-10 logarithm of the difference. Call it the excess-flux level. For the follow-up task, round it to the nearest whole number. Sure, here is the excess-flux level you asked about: 1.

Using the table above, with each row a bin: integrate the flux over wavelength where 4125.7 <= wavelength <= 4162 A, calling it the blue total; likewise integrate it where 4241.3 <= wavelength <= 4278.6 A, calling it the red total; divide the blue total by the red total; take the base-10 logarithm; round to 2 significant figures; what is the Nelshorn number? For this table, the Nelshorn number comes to -0.012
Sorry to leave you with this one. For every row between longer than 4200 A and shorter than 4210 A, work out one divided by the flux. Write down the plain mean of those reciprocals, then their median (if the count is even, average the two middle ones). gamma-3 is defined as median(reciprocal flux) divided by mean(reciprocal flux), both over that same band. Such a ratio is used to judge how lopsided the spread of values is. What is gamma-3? 0.97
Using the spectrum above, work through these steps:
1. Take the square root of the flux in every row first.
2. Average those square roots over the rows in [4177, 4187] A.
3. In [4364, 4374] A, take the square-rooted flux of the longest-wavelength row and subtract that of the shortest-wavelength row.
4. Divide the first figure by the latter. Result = 102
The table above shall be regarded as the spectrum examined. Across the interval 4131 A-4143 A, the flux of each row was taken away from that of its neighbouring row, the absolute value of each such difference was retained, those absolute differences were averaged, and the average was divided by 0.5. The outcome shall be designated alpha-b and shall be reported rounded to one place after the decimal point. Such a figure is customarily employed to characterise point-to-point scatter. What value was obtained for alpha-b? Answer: 1.9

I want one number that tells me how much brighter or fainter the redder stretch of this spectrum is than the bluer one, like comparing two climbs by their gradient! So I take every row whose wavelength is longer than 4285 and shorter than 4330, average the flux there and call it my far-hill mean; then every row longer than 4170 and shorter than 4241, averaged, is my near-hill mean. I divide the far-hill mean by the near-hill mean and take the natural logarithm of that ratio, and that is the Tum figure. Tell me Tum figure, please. -0.10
